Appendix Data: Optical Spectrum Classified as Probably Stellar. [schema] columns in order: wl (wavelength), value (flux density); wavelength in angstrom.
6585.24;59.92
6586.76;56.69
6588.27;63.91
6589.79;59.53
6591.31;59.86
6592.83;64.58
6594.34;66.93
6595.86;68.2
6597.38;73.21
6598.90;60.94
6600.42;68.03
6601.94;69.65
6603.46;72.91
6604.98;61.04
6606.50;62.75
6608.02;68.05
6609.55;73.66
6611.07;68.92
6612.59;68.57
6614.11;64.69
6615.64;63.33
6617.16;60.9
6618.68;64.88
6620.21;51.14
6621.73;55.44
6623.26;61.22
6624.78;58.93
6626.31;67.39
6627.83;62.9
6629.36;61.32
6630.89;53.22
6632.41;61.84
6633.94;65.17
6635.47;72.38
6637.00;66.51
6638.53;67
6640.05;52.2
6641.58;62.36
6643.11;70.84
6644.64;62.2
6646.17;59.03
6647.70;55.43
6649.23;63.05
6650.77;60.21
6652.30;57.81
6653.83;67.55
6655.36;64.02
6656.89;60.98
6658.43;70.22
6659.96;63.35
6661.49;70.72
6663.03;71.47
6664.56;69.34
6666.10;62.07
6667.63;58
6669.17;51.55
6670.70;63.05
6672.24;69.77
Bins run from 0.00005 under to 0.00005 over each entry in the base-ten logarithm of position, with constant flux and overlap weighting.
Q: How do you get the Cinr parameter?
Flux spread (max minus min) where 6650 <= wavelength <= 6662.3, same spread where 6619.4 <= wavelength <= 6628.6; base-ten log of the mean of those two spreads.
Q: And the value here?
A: 1.16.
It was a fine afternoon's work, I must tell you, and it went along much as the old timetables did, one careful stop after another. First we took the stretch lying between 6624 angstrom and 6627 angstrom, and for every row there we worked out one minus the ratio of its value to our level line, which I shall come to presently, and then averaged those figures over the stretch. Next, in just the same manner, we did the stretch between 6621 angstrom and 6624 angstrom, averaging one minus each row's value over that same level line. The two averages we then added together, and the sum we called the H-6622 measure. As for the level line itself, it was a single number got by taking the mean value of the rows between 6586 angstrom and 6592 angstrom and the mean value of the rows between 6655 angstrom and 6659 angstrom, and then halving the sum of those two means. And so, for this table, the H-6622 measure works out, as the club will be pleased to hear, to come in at 0.06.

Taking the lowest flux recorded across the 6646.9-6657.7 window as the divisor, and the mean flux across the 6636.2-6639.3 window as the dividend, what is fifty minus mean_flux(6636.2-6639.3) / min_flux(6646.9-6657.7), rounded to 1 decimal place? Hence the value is 48.8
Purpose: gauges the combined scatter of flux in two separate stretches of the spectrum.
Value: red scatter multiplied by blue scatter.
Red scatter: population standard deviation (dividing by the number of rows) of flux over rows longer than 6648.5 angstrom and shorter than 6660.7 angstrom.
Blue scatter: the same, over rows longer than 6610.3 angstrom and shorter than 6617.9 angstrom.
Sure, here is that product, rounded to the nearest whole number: 11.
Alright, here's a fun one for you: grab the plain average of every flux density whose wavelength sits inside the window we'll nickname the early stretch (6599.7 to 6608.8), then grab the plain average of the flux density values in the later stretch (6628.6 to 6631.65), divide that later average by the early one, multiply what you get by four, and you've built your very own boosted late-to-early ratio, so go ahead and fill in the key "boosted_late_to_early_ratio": 3.42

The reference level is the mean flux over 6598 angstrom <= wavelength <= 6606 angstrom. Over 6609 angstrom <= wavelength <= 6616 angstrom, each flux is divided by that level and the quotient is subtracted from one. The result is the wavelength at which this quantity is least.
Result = 6609.55 angstrom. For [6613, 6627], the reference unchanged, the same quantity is 6626.31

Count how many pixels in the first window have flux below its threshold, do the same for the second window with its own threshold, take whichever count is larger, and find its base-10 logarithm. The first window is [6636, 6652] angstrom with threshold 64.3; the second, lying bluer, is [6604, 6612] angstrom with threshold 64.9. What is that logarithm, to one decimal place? 0.8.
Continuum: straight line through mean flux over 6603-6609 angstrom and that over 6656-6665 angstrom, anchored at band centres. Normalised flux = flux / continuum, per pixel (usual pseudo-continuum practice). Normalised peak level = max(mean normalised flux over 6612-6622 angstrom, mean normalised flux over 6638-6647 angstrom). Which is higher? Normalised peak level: 0.927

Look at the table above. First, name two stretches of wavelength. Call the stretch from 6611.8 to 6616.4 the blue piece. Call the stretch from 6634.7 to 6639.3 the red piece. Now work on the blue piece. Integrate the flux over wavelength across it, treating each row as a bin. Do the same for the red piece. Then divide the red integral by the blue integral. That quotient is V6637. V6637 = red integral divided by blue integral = 1.05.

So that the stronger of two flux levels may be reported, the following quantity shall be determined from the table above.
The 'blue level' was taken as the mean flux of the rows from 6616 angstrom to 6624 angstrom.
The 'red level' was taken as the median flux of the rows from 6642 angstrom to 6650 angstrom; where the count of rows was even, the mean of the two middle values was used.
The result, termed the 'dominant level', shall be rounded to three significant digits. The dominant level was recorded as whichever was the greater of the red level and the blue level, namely 62.2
